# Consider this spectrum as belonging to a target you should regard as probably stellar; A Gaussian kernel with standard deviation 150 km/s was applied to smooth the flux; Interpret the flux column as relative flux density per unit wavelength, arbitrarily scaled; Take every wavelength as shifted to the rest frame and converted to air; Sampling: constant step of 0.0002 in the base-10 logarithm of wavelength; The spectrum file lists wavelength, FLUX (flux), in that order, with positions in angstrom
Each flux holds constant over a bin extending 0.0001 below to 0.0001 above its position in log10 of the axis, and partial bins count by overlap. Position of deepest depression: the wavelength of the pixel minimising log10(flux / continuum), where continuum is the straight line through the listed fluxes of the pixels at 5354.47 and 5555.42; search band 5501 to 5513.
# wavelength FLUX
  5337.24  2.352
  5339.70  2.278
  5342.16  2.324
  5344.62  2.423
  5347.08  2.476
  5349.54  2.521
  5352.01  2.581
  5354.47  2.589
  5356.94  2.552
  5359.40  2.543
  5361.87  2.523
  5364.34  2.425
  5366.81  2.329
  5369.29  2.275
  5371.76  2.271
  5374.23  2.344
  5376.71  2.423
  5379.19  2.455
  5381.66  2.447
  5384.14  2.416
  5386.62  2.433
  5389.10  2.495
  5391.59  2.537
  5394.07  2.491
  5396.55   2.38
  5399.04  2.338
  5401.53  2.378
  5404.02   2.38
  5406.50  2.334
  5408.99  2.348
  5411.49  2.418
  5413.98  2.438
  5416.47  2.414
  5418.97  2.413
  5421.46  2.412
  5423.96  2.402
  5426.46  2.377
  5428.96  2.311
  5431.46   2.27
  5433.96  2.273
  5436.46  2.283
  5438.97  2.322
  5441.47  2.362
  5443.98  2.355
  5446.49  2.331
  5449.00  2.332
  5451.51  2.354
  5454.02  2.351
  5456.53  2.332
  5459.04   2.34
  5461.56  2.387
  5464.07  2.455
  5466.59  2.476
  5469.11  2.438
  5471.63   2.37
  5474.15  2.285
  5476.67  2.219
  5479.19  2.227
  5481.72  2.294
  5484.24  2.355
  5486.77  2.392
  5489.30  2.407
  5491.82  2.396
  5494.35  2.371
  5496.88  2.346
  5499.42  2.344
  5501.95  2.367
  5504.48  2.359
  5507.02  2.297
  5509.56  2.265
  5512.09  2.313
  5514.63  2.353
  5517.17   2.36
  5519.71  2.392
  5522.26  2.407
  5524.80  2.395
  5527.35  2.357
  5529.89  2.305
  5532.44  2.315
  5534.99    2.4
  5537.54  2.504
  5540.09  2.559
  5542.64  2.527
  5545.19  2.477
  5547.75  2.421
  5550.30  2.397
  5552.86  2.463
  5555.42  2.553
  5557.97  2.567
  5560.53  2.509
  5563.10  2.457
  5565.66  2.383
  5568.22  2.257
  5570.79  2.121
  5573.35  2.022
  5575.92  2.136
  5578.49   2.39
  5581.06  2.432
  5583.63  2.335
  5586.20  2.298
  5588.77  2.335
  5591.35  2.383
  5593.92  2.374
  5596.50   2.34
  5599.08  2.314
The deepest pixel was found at 5509.56 angstrom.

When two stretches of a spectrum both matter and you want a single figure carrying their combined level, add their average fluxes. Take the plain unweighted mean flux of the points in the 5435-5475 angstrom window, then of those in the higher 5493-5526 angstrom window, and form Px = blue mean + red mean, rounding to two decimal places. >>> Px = 4.71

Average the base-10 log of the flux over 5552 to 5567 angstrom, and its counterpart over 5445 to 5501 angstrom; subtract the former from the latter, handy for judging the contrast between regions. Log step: -0.02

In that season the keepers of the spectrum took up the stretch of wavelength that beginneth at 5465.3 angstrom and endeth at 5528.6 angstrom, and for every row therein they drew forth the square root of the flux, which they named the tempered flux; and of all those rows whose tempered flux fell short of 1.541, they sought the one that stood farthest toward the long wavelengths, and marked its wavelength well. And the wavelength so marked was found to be 5527.35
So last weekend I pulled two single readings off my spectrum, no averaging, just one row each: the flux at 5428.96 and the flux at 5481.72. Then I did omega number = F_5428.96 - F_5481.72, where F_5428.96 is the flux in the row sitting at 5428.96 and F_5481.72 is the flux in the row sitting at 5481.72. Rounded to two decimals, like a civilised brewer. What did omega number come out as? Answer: 0.02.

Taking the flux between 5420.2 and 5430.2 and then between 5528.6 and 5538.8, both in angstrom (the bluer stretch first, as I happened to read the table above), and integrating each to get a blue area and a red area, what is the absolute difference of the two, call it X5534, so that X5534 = 0.5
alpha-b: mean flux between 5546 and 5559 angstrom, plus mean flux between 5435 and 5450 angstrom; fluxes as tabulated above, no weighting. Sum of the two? 4.81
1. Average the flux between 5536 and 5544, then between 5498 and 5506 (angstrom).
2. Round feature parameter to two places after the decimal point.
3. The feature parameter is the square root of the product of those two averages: 2.44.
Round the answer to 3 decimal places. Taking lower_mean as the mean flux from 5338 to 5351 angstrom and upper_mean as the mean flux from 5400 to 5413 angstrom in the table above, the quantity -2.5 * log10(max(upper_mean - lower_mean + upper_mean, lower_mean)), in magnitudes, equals -0.953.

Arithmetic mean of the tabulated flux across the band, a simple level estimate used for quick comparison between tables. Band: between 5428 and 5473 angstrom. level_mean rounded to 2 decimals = 2.35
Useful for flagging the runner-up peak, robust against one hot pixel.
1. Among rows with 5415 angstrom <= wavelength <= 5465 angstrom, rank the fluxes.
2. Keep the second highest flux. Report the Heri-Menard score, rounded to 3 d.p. 2.414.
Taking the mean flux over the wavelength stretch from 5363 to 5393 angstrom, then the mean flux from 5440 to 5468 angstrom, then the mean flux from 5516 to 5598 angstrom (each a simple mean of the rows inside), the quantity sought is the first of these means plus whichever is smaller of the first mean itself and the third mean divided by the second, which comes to 3.41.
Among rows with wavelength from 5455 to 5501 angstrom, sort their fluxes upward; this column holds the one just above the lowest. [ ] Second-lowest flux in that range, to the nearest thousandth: 2.227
